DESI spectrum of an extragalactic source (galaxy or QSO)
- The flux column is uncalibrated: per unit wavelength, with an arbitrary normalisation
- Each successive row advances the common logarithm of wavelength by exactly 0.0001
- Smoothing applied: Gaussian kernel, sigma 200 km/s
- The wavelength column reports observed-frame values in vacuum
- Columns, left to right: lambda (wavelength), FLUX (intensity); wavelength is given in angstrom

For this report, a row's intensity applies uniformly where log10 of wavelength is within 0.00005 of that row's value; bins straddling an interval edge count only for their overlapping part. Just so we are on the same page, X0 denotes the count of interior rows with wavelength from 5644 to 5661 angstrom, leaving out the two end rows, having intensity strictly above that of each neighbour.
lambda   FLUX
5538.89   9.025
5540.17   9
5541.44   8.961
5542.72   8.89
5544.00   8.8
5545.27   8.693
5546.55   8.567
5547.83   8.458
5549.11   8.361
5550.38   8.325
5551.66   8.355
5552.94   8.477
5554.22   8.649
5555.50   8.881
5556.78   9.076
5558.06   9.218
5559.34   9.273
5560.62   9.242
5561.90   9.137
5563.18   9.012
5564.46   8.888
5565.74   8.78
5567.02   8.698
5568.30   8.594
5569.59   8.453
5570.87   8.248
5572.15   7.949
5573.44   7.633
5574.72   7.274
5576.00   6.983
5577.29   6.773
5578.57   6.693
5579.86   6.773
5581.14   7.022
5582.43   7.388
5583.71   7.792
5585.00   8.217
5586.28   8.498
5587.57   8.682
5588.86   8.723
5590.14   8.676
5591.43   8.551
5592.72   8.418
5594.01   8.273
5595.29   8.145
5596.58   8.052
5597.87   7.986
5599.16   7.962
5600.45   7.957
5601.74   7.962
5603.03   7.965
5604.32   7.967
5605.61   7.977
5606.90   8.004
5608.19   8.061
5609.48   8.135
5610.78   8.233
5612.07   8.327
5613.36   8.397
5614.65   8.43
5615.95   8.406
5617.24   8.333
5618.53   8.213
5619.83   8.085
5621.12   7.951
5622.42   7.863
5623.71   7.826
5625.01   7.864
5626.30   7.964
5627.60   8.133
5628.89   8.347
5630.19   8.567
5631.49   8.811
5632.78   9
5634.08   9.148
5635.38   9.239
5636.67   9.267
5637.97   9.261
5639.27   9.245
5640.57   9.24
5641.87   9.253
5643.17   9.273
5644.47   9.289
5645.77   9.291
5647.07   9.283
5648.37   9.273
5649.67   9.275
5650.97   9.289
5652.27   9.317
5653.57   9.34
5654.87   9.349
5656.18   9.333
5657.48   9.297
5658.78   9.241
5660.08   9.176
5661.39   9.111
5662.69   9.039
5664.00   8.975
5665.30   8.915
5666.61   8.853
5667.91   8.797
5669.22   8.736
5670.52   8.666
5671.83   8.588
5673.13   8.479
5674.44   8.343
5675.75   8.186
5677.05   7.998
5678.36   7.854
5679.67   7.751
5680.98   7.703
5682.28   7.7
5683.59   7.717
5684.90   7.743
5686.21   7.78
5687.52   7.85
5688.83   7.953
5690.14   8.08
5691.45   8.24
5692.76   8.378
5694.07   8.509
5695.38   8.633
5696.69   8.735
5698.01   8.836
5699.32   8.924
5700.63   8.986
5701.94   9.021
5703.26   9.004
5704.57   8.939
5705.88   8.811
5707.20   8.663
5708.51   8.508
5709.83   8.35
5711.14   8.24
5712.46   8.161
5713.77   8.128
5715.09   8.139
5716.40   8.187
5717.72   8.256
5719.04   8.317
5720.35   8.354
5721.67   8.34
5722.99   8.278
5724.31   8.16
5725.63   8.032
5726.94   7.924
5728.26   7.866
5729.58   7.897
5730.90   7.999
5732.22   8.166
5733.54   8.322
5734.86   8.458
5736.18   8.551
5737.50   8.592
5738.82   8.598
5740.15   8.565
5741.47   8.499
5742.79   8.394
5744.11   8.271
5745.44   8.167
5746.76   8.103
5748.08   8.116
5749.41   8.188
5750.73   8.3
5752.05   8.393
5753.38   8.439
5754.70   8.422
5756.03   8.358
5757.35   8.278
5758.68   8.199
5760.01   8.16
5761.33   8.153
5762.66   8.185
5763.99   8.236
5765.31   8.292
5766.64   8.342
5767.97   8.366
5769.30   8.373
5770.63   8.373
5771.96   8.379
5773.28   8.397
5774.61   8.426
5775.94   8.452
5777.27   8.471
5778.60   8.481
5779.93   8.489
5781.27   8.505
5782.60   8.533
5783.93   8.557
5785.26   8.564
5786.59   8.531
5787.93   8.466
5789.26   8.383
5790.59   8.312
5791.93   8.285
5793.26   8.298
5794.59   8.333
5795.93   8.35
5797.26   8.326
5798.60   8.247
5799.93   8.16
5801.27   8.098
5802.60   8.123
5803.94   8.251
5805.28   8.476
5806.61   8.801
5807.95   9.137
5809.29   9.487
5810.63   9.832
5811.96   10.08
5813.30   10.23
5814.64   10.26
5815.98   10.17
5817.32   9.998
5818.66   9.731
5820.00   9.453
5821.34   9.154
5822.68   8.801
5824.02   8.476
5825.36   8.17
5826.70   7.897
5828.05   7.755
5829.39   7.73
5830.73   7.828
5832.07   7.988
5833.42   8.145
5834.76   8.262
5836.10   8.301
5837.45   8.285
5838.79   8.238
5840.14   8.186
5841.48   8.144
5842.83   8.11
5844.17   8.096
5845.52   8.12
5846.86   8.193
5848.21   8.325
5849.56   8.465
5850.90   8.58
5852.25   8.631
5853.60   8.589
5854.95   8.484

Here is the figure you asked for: 2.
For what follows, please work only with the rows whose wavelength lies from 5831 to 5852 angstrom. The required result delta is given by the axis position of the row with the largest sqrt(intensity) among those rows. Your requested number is 5850.90 angstrom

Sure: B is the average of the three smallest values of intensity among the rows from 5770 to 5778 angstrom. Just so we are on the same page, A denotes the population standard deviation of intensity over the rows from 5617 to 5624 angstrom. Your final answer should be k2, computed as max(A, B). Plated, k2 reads 8.38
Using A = 0.184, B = 8.38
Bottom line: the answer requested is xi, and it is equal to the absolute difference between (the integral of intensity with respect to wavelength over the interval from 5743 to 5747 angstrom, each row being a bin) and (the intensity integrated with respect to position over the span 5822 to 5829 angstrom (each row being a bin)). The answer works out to 25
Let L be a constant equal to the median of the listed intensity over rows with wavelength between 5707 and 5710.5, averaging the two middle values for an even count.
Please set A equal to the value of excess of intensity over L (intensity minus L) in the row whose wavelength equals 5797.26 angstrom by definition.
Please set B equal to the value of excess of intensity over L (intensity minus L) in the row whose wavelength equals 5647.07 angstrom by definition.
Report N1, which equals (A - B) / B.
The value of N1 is -1.2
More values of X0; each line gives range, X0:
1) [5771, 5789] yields 1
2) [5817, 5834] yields 0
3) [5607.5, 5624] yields 1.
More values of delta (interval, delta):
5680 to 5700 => 5699.32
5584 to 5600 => 5588.86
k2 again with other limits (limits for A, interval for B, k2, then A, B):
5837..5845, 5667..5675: 8.47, 0.068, 8.47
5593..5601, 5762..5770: 8.24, 0.114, 8.24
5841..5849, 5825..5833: 7.77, 0.078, 7.77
